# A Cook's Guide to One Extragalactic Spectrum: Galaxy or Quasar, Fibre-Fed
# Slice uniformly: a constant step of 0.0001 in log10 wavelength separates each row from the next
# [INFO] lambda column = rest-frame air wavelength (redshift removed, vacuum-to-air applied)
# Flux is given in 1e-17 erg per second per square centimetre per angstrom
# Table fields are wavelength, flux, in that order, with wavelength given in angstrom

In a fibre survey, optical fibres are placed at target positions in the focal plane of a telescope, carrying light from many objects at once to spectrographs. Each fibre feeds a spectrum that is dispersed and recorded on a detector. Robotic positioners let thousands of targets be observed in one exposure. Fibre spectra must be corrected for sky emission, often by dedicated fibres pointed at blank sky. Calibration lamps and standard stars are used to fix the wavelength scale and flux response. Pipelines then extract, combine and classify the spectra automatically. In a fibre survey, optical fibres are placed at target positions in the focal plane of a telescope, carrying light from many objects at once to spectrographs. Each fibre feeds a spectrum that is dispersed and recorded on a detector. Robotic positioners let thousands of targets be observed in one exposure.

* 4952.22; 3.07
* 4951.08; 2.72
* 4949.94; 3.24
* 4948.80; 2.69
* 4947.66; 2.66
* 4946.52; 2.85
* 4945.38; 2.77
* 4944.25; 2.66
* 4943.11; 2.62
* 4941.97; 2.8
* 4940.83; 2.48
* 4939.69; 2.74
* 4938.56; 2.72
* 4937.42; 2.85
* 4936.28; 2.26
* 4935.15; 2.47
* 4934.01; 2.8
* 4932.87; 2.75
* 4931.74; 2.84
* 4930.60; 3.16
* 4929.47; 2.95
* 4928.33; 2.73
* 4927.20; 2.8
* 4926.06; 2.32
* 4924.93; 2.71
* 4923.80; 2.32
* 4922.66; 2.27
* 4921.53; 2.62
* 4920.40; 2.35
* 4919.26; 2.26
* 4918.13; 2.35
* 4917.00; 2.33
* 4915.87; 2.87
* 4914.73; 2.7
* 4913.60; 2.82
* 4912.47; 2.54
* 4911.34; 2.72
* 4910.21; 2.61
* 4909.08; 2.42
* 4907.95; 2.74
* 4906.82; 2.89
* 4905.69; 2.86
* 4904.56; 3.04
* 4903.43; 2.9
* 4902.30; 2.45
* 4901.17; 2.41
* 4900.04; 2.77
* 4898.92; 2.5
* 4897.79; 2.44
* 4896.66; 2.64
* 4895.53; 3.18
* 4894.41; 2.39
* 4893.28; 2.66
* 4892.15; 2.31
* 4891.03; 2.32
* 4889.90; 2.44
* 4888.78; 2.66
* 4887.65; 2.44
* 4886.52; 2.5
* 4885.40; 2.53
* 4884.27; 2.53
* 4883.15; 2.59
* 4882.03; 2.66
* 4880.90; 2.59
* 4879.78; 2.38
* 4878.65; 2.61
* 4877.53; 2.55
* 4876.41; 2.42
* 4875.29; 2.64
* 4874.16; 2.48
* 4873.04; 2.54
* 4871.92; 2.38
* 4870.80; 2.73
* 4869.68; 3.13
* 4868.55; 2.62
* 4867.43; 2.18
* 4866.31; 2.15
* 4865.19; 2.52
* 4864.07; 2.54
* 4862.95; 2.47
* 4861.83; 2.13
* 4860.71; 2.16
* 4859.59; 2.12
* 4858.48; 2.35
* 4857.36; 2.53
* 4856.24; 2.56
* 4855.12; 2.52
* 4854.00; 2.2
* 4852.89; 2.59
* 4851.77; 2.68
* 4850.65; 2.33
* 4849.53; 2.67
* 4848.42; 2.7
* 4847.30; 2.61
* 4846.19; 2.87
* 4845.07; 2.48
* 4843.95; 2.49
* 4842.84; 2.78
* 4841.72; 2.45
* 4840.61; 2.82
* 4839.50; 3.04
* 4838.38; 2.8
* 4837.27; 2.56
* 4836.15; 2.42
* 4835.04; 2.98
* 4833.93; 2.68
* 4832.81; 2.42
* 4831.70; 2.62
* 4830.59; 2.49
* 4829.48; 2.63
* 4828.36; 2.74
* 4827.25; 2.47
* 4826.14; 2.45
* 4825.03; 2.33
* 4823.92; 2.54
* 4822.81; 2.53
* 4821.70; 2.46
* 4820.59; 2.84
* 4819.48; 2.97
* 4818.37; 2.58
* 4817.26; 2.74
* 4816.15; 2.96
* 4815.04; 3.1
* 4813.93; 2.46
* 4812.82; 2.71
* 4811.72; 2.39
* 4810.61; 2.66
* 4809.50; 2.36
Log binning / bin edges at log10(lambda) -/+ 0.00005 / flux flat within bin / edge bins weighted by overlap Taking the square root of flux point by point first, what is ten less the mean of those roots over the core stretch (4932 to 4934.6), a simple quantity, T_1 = 8.33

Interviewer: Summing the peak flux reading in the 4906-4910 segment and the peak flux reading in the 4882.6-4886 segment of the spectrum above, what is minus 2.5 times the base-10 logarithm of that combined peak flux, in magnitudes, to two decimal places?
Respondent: -1.85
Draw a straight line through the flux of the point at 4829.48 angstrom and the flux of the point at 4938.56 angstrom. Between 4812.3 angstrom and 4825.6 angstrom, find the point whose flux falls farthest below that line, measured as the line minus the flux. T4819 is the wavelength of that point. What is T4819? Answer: 4825.03 angstrom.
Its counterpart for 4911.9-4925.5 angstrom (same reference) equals 4919.26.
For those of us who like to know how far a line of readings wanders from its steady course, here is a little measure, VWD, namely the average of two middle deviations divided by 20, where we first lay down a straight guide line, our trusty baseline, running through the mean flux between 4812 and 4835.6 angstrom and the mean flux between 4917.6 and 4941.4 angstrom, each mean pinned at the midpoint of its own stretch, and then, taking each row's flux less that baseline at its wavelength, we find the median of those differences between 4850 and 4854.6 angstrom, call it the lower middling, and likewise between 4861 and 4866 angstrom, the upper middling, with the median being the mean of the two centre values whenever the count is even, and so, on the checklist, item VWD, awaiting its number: -0.008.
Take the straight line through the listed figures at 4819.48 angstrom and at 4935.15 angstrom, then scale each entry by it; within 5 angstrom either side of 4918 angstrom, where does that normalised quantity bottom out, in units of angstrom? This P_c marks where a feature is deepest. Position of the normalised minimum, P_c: 4919.26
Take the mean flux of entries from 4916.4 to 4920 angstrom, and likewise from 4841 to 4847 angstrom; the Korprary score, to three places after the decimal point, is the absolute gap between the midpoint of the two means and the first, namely 0.150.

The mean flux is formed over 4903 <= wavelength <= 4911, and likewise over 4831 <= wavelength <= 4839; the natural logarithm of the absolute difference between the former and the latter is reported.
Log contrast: -2.0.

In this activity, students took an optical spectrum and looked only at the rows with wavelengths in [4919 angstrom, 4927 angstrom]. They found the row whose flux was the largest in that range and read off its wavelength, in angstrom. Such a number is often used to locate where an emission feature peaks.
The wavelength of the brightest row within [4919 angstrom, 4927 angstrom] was 4924.93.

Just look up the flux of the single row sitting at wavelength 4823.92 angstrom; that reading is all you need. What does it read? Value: 2.54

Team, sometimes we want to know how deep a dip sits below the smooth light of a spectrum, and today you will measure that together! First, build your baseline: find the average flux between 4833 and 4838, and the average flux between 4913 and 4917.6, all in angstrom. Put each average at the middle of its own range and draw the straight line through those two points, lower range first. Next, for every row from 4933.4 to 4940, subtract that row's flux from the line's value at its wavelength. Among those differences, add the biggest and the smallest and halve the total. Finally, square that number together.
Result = 0.017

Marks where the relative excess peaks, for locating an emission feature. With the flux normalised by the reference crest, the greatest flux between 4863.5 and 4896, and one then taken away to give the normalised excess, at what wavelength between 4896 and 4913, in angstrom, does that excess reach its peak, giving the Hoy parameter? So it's 4904.56 angstrom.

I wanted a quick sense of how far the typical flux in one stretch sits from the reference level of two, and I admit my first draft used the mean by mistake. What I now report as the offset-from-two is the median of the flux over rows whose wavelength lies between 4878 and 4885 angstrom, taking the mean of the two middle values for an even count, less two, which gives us 0.6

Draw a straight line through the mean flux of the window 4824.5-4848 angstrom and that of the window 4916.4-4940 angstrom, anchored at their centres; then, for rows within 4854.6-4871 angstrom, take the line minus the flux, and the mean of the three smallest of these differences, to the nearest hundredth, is -0.21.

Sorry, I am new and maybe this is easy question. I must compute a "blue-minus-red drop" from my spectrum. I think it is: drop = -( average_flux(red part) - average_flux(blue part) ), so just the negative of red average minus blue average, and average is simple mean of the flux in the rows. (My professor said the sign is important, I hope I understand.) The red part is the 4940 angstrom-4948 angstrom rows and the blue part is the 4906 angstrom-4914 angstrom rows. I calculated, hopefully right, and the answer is -0.01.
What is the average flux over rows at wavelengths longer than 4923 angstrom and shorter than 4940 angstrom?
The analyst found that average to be 2.69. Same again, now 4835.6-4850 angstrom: 2.67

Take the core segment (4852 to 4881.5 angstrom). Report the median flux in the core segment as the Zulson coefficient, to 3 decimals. 2.520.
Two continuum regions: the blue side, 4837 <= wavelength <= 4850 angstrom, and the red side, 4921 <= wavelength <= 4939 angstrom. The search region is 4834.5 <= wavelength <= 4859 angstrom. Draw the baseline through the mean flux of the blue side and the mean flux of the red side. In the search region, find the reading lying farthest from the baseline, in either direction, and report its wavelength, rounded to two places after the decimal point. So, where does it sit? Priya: 4854.00 angstrom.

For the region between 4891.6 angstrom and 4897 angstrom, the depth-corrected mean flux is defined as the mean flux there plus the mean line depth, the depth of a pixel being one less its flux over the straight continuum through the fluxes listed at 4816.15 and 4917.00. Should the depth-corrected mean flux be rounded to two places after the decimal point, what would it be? 2.57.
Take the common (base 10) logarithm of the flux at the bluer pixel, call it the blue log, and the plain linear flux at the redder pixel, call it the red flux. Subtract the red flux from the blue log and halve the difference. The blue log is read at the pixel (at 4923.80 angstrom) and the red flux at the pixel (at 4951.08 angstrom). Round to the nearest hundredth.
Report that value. -1.18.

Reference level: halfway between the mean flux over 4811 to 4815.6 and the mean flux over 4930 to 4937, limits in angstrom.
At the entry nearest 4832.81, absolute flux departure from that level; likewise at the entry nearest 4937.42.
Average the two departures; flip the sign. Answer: -0.215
